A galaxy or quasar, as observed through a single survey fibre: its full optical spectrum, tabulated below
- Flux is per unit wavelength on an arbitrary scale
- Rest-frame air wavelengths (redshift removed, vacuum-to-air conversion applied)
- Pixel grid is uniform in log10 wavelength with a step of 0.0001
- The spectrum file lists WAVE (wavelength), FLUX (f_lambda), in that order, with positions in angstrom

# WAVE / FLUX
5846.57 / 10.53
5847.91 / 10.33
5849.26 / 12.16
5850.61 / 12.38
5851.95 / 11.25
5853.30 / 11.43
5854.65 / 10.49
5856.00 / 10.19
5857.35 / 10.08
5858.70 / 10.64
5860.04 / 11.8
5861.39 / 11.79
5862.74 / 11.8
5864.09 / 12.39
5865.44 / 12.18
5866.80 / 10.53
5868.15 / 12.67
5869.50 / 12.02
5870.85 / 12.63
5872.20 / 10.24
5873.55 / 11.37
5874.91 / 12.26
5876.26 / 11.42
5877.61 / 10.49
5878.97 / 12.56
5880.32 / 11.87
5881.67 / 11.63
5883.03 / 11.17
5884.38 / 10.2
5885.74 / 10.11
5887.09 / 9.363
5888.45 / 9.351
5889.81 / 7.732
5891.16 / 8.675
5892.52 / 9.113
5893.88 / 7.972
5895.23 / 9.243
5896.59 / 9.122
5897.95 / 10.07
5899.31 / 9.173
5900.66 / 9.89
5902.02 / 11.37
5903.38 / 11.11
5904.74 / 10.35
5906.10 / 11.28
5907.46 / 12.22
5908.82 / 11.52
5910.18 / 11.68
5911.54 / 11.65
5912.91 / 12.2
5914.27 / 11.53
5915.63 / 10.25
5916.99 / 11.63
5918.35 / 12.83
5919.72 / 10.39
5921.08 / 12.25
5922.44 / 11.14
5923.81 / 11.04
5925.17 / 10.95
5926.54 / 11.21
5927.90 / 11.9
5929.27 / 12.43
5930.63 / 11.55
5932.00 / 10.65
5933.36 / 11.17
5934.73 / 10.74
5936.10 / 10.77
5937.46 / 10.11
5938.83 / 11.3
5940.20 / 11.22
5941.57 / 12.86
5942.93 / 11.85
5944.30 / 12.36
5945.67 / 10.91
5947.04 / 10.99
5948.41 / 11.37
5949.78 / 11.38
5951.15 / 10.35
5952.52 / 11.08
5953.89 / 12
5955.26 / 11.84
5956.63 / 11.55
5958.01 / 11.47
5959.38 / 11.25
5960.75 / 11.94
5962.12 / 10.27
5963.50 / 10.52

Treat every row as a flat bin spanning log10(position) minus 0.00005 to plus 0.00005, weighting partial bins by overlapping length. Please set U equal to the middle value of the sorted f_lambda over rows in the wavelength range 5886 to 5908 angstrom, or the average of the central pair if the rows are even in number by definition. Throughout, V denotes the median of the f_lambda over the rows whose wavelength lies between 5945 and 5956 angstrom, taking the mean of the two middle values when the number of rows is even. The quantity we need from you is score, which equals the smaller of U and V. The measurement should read 9.4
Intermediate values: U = 9.4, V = 11.2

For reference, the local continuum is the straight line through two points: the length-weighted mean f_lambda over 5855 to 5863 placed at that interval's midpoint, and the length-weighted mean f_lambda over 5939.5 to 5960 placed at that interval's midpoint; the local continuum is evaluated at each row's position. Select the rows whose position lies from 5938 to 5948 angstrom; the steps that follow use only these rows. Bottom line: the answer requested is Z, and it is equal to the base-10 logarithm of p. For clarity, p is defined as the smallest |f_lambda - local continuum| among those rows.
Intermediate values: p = 0.14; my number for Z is -0.86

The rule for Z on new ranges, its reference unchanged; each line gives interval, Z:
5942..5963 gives -1.85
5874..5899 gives -1.37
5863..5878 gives -0.53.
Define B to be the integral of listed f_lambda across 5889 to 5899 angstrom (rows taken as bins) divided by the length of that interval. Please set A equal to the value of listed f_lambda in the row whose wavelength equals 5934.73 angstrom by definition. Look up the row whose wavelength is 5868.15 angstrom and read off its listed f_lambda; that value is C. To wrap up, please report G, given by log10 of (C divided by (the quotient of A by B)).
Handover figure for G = 1.02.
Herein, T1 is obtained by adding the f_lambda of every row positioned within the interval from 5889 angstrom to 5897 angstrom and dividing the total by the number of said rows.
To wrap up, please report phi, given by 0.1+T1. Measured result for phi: 8.7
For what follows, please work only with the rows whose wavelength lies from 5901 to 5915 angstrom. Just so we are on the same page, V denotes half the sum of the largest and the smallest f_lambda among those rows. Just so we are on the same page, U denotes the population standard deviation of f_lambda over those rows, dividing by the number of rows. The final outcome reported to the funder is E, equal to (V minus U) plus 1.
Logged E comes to 11.8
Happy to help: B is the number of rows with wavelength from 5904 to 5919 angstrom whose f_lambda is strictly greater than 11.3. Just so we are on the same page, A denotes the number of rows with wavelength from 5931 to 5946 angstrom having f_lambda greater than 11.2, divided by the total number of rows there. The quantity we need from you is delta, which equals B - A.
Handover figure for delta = 7.5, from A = 0.45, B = 8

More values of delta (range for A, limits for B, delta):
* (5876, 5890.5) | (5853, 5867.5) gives 5.6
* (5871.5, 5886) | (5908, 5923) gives 7.5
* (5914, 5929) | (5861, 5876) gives 8.5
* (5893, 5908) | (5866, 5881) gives 7.7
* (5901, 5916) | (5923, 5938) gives 2.3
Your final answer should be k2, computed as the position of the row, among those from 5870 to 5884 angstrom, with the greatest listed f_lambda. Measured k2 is 5870.85 angstrom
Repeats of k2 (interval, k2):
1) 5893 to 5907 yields 5902.02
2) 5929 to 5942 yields 5941.57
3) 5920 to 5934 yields 5929.27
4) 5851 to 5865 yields 5864.09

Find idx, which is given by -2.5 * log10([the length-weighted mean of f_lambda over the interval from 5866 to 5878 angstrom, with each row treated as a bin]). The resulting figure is -2.66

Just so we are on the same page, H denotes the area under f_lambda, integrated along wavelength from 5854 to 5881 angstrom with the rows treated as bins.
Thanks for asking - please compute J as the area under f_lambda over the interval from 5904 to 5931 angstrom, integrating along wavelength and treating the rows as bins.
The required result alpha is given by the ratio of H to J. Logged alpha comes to 1.00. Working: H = 310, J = 310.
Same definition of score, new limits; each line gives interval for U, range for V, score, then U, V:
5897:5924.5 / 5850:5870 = 11.3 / 11.3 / 11.8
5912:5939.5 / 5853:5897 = 10.6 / 11.2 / 10.6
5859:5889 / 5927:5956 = 11.3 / 11.7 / 11.3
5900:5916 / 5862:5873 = 11.4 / 11.4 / 12.1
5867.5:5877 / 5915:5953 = 11.2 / 12.0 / 11.2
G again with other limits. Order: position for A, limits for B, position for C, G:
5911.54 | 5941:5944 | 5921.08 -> 1.11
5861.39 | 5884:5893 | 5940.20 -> 0.94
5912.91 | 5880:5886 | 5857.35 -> 0.96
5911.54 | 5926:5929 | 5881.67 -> 1.07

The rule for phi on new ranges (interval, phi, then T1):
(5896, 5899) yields 9.7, 9.6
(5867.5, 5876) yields 12.0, 11.9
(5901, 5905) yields 11.0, 10.9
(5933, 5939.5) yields 10.9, 10.8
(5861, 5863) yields 11.9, 11.8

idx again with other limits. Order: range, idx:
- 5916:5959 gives -2.64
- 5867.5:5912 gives -2.57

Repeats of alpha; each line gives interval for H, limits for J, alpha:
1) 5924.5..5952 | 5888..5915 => 1.12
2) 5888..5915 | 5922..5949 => 0.91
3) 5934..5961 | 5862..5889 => 1.00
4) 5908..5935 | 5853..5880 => 1.00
